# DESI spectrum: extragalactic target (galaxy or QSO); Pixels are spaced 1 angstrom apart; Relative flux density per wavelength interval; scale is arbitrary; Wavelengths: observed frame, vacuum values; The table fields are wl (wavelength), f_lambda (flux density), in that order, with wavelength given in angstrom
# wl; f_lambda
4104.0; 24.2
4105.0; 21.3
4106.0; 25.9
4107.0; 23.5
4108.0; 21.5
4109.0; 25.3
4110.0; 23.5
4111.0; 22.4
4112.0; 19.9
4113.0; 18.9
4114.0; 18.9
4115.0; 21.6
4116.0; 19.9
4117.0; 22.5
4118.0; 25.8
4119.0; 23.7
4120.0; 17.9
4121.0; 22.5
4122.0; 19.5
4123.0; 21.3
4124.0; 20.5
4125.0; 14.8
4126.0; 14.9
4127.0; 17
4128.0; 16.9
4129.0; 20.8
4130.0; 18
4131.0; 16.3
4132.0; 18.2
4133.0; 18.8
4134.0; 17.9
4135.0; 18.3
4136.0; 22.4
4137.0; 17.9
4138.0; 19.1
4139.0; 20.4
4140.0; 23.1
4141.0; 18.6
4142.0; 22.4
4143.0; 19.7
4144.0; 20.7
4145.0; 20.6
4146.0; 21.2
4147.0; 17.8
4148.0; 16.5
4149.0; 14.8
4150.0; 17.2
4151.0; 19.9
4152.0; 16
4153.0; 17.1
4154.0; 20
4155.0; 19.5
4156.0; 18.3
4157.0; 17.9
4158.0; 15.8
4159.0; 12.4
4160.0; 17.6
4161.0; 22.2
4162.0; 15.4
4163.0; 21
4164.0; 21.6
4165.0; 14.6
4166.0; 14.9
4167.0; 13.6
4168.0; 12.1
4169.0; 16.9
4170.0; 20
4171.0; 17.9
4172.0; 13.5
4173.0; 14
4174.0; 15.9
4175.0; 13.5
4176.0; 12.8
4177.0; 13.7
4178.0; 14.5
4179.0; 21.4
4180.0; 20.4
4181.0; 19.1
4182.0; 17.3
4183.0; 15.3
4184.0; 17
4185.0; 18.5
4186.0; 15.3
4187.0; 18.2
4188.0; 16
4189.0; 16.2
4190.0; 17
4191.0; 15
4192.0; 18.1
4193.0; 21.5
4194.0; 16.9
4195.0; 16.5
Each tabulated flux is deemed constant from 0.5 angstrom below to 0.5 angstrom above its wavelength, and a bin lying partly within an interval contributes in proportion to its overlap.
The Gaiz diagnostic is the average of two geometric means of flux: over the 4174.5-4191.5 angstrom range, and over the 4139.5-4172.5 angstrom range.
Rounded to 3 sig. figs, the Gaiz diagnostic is 17.0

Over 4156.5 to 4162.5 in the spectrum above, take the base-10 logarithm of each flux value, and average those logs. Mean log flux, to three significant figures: 1.22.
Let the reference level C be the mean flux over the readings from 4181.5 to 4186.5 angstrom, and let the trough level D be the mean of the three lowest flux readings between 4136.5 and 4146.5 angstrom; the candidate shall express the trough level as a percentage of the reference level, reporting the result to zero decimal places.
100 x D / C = 111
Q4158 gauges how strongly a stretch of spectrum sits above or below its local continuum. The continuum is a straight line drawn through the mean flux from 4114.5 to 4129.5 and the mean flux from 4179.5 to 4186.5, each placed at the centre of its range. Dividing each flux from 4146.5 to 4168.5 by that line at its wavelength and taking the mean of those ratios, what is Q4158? 0.921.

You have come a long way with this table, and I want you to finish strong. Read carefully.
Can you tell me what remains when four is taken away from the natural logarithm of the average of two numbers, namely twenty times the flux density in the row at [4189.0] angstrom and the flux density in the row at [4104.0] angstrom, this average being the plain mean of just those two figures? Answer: 1.16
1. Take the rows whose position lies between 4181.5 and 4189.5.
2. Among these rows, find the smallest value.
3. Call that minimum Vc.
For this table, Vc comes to 15.3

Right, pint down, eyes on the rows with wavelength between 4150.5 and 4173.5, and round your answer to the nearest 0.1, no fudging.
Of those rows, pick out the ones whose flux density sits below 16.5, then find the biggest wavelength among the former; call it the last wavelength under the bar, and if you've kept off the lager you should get 4173.0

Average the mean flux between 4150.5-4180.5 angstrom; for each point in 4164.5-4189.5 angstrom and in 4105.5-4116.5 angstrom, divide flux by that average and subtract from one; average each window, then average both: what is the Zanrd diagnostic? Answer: -0.131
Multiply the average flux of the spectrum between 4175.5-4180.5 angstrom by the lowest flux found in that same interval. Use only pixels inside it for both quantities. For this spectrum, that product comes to 212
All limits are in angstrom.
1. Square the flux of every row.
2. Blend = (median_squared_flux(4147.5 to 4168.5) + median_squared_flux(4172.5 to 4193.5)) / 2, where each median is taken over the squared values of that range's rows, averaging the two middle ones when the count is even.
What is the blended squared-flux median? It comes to 277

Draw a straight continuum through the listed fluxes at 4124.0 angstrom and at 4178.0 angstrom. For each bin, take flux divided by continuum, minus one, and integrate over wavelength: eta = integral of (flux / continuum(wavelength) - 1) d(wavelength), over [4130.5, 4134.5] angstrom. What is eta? -0.36 angstrom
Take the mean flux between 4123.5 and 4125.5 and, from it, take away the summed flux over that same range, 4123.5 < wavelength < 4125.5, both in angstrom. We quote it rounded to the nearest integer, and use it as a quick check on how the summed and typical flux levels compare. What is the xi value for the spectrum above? -18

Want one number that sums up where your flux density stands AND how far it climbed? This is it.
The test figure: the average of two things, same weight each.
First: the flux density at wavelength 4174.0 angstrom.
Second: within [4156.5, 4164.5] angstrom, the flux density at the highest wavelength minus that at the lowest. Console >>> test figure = 9.8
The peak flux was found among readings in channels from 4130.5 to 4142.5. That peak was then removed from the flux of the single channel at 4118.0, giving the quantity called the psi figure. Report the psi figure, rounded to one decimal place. 2.7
